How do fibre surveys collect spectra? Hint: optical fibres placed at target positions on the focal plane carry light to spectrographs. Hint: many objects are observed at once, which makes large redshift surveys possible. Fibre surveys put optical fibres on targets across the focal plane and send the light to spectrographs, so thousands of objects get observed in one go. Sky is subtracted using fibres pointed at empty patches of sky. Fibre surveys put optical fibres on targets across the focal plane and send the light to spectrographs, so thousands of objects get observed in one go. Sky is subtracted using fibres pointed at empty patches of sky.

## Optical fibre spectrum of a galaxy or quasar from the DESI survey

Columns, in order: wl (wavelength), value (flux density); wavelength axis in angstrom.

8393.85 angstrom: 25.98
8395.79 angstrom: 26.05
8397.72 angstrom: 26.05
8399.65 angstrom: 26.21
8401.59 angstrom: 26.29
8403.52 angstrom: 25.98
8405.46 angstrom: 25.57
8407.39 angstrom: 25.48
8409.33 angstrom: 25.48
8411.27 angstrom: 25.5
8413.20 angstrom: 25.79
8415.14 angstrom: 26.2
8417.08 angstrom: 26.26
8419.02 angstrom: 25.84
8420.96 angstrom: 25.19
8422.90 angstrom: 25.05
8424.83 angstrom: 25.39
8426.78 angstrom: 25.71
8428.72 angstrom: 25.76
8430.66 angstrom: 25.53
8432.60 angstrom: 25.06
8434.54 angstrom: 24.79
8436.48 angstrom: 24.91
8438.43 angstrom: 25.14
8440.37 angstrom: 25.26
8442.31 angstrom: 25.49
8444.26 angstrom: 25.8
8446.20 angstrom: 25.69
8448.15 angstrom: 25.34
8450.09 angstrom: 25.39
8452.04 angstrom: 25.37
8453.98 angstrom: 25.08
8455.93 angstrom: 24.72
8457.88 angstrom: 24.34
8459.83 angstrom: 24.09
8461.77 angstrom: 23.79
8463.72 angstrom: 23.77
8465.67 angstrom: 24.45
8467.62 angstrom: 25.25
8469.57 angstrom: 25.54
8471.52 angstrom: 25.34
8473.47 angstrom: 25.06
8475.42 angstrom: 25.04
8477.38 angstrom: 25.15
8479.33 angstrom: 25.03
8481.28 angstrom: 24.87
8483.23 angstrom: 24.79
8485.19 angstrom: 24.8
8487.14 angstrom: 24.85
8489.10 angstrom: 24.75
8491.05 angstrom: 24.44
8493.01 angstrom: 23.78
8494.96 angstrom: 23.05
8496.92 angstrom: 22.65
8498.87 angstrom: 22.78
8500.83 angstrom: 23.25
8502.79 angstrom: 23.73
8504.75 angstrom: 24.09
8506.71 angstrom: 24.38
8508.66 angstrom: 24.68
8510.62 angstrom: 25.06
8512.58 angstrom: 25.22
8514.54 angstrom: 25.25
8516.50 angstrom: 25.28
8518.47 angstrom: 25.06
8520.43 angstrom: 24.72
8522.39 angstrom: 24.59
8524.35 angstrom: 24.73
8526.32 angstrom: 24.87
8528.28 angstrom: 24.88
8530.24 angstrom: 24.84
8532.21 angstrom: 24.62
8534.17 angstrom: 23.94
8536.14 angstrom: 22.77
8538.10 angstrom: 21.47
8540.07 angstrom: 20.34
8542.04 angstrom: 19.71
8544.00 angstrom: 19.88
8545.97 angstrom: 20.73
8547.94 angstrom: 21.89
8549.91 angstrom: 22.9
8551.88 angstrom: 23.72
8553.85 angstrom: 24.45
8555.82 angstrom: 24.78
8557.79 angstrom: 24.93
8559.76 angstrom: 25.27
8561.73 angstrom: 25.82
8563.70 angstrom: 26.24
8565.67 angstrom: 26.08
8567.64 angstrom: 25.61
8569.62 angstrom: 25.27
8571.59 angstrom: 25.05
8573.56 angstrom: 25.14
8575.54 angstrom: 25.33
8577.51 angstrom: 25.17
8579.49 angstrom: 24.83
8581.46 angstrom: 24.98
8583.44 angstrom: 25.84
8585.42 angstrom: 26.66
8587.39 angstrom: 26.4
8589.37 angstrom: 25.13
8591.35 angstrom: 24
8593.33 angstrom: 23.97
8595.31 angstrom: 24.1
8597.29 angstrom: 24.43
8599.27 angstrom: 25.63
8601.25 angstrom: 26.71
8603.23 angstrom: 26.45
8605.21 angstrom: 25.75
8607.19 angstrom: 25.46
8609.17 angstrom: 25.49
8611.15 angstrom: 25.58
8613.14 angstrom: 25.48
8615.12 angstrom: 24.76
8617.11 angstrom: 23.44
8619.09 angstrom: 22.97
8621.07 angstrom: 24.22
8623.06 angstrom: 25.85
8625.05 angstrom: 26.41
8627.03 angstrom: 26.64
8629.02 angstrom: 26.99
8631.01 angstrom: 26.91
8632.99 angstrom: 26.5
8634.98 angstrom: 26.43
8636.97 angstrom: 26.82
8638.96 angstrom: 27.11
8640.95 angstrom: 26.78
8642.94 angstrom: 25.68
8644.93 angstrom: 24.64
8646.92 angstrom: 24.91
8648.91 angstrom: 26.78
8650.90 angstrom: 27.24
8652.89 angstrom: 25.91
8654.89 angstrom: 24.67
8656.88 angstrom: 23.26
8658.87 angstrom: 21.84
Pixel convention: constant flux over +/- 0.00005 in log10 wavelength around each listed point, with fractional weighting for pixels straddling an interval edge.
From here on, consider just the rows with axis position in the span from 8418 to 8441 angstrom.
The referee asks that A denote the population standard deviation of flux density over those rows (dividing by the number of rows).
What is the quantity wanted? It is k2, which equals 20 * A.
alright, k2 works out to 7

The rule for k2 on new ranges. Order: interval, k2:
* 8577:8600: 17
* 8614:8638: 27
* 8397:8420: 6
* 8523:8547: 41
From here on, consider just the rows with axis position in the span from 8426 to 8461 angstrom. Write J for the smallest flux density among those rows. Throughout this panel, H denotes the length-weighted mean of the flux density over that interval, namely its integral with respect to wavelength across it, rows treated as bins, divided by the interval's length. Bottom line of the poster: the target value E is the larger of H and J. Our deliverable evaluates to 25.2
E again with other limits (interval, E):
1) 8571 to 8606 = 25.3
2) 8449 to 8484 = 24.8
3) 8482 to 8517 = 24.3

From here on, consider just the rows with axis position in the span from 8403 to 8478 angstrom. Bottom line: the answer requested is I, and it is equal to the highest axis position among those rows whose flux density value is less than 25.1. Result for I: 8475.42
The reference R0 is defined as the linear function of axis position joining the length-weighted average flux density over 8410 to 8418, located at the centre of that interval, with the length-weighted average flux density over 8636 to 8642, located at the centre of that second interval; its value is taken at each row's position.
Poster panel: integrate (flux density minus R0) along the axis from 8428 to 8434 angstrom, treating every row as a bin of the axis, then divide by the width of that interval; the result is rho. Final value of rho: -0.6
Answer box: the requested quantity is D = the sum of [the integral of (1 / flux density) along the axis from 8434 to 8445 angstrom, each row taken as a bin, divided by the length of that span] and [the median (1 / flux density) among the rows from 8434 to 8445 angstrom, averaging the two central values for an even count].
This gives 0.079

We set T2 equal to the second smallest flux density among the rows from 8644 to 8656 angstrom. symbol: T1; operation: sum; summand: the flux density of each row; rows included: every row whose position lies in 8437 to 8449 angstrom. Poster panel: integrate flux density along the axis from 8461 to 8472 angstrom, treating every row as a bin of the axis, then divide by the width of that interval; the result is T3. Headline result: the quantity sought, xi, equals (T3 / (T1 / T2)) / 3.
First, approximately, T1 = 153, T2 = 24.67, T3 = 24.7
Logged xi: 1.33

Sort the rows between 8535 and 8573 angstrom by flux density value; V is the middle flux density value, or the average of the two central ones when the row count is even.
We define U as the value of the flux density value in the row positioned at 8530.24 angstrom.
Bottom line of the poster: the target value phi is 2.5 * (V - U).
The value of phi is -1.0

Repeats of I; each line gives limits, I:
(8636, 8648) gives 8646.92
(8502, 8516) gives 8510.62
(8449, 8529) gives 8528.28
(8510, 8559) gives 8557.79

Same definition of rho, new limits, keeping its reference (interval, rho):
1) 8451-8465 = -1.6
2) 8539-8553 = -5.1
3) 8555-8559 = -1.7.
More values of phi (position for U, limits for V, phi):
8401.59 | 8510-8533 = -3.5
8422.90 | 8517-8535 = -0.8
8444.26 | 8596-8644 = 0.0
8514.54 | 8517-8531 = -1.0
